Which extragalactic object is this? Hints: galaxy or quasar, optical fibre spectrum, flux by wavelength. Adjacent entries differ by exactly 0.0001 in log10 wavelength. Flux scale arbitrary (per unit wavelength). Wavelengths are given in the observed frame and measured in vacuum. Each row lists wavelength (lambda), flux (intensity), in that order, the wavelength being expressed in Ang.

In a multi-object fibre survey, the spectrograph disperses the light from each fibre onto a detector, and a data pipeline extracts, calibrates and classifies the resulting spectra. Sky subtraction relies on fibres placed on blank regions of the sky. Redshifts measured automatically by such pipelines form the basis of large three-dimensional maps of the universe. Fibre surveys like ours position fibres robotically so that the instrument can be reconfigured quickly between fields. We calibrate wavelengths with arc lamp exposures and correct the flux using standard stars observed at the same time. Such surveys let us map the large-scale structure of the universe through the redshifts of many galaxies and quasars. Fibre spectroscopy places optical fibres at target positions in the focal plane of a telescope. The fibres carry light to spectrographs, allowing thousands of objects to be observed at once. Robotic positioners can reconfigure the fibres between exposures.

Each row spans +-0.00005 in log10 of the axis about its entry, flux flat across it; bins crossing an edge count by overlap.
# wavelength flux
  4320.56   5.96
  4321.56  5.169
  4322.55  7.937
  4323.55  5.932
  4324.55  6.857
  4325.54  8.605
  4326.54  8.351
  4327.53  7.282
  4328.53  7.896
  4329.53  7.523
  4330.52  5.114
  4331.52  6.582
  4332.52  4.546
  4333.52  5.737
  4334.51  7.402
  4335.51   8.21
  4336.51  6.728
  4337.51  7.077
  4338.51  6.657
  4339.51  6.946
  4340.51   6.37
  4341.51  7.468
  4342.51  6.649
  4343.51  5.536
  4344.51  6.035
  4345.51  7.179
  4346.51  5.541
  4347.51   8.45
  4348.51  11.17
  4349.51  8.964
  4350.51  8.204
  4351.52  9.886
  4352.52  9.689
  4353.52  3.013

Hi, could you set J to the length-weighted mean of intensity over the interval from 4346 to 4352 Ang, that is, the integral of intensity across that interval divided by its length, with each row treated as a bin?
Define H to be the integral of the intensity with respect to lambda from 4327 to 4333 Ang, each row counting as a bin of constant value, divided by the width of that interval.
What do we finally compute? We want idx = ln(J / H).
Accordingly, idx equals 0.29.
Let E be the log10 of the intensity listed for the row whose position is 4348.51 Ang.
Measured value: 1.05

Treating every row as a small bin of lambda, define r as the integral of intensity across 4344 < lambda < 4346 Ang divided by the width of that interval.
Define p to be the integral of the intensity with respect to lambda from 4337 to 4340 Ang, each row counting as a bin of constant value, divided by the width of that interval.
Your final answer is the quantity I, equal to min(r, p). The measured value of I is 6.60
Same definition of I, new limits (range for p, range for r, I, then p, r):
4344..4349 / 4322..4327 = 7.50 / 7.7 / 7.5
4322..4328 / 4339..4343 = 6.85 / 7.5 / 6.9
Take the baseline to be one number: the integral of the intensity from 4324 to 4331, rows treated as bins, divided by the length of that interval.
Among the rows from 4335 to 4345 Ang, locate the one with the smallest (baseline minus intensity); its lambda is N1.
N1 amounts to 4335.51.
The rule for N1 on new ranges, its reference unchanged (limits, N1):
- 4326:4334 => 4326.54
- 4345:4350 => 4348.51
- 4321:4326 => 4325.54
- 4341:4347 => 4341.51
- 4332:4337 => 4335.51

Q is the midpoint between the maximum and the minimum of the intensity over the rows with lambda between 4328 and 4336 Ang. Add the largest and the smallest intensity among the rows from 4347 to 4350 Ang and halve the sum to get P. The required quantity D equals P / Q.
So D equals 1.54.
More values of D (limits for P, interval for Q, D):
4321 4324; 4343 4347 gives 1.03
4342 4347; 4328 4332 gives 0.98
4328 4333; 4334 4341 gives 0.85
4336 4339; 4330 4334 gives 1.23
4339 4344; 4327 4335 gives 1.05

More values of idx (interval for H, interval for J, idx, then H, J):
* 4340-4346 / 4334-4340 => 0.09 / 6.54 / 7.2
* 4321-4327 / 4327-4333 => -0.09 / 7.12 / 6.5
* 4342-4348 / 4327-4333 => -0.01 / 6.57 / 6.5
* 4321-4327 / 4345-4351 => 0.15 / 7.12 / 8.3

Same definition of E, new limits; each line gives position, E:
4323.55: 0.77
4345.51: 0.86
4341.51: 0.87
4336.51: 0.83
